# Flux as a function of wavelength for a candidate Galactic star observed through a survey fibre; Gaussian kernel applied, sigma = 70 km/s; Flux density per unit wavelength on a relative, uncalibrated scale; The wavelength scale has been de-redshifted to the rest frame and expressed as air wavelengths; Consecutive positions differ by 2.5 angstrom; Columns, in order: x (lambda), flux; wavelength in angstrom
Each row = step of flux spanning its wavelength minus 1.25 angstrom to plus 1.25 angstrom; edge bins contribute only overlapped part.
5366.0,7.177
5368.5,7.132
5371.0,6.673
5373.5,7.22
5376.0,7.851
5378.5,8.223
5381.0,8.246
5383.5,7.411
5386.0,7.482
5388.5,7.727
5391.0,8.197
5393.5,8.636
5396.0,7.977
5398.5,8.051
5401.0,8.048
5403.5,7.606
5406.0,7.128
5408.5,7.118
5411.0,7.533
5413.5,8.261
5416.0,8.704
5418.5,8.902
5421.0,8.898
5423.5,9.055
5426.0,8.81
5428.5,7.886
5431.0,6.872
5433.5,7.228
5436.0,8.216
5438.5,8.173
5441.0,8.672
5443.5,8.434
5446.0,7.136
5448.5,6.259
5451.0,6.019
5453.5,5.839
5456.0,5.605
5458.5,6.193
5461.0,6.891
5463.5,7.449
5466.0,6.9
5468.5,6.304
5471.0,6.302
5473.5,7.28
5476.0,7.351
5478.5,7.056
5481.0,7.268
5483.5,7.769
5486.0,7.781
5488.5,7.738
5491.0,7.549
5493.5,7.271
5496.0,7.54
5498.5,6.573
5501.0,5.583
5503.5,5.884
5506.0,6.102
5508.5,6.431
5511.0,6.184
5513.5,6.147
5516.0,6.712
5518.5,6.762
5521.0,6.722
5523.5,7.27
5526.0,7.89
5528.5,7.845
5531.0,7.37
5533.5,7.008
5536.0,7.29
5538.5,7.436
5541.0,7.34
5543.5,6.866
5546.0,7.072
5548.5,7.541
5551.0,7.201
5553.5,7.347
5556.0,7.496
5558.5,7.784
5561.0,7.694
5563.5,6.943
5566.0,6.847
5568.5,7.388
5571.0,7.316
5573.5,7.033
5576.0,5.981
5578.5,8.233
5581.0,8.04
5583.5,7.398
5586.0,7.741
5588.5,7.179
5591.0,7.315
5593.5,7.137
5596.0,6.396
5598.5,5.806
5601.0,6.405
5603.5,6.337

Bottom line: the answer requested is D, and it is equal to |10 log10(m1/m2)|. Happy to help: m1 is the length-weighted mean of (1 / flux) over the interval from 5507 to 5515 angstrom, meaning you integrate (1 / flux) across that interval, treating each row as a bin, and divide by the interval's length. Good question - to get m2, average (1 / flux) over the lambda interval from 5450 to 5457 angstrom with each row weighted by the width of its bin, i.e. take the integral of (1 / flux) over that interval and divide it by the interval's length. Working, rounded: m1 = 0.16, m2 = 0.172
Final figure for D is 0.3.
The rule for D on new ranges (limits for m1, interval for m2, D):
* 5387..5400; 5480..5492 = 0.3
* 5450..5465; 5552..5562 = 0.8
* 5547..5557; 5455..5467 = 0.5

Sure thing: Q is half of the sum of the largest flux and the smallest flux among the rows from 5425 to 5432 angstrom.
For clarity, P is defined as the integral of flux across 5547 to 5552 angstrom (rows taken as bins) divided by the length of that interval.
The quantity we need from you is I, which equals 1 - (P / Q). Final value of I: 0.06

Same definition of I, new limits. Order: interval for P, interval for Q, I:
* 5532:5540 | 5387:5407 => 0.08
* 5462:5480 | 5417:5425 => 0.23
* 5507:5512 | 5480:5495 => 0.16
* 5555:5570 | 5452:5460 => -0.25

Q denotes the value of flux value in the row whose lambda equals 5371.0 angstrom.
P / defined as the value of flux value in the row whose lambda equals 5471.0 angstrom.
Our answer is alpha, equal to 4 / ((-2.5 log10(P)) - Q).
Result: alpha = -0.46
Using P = 6.302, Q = 6.673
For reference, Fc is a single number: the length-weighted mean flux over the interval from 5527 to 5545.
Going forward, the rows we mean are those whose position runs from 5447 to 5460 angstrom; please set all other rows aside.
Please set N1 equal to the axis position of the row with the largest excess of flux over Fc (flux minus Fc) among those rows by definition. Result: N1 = 5448.5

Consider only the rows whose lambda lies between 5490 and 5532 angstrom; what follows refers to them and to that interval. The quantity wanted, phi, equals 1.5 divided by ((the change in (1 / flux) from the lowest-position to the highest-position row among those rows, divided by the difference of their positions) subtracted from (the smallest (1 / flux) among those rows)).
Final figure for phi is 11.8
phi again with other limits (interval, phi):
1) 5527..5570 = 11.8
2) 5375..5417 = 13.0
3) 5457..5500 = 11.7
